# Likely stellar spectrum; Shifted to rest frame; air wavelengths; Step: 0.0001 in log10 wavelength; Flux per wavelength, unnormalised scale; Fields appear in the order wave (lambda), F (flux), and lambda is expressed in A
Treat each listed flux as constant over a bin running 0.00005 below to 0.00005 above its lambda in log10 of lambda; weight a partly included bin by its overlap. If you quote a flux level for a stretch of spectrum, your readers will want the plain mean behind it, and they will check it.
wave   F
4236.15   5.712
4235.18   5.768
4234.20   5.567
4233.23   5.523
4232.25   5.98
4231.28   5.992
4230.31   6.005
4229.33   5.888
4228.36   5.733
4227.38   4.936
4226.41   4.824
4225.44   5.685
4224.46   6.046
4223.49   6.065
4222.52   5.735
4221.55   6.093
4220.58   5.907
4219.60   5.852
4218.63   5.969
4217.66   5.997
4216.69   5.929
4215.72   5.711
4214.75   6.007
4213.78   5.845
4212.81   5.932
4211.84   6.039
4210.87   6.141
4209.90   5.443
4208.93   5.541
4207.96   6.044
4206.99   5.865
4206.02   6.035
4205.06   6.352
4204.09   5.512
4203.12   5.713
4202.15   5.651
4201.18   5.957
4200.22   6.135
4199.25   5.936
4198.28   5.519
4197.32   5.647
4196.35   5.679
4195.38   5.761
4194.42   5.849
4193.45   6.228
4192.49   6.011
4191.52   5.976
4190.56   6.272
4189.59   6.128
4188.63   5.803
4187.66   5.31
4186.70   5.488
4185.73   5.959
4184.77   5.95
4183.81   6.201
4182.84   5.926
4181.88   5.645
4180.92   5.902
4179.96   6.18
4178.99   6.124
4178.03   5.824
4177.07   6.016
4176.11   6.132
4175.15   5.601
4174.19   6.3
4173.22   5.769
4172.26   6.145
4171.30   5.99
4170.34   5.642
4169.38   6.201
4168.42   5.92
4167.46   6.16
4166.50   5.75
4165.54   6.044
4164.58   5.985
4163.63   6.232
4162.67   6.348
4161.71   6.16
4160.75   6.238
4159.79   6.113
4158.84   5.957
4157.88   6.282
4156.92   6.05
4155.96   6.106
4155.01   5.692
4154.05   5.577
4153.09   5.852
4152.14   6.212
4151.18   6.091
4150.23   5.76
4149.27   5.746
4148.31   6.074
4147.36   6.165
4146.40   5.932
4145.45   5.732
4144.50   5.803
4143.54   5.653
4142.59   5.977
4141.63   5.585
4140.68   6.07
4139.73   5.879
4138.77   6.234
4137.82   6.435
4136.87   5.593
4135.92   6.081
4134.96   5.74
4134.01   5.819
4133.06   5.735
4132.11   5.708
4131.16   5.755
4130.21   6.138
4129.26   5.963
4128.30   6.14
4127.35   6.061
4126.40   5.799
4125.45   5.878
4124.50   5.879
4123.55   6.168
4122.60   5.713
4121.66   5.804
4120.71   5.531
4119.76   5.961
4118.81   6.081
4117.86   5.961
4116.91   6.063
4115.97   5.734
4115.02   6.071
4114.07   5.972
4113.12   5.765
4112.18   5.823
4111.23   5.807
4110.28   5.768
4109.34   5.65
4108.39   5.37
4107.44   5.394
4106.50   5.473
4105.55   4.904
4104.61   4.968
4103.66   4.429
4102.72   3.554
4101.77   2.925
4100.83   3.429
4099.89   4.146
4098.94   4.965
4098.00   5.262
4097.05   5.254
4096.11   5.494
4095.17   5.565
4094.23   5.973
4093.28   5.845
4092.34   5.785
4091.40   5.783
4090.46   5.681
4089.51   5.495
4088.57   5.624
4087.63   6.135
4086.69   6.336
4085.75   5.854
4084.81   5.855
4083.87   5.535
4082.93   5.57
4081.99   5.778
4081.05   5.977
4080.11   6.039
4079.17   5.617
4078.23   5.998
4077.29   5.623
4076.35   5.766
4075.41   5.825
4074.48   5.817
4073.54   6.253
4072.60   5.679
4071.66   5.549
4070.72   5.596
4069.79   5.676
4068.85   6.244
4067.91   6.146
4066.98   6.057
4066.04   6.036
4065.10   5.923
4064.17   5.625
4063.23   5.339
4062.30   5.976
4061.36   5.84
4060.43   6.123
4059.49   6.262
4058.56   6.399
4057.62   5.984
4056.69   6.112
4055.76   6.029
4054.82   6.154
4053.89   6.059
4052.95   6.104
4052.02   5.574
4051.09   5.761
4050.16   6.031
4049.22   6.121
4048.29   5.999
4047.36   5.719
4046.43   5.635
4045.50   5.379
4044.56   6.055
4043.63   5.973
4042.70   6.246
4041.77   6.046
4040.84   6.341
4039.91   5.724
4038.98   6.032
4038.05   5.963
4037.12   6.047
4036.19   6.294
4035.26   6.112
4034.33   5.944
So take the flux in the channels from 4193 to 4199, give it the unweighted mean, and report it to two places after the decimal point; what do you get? 5.78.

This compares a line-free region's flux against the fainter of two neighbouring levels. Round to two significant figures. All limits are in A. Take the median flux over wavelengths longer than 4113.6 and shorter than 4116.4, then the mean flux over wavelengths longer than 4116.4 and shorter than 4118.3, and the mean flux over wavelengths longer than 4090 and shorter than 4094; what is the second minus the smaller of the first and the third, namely 0.24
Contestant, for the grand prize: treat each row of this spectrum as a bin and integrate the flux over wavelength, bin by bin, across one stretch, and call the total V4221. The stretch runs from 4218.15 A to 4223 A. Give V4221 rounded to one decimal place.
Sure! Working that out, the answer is 28.7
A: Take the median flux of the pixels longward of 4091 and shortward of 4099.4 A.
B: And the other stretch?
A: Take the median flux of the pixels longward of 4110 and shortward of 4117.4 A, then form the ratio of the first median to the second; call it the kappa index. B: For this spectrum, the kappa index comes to 0.96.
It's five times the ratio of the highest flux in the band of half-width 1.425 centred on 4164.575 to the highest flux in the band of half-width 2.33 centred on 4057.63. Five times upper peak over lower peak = 4.87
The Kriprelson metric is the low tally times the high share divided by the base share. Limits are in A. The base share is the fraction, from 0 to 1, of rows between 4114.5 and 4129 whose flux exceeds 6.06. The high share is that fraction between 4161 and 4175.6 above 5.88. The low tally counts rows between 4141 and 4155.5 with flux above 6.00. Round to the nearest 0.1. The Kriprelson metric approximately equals 7.3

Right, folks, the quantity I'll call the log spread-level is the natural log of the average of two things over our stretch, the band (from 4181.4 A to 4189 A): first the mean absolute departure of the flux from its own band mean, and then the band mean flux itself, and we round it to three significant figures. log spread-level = 1.10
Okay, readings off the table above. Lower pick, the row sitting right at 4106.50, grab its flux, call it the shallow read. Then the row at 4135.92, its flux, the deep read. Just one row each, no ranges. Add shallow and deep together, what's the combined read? 11.6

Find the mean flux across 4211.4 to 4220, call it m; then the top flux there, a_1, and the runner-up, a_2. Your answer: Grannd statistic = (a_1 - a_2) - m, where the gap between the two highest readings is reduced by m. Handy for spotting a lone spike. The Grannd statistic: -5.89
